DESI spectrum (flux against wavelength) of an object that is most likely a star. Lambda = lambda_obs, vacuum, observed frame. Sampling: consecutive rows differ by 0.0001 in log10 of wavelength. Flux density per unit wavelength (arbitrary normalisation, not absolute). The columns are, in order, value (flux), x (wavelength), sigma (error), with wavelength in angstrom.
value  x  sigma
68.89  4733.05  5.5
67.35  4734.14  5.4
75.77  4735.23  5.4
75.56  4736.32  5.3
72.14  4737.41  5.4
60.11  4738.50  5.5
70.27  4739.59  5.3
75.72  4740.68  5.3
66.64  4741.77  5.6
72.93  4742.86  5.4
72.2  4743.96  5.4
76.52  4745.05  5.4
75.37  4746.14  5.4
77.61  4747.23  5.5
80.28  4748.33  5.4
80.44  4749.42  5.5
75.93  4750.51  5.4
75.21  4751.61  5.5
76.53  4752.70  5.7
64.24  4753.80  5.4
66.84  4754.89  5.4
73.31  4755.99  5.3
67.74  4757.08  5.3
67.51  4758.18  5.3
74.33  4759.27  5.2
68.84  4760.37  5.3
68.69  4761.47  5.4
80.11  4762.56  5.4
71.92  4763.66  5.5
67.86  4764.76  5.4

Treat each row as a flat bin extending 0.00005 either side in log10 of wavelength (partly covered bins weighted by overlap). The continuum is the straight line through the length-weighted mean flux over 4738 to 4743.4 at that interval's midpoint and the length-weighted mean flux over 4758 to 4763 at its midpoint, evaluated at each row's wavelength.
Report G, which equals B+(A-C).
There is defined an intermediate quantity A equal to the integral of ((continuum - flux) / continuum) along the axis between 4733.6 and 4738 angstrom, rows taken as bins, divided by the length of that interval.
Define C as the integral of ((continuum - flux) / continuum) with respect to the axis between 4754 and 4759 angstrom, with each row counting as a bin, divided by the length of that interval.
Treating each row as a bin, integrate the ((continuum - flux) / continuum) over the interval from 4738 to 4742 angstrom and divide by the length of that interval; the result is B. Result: -0.08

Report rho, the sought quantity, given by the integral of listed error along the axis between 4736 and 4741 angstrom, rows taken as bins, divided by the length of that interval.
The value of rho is 5.37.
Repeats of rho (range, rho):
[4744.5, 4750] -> 5.45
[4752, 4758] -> 5.41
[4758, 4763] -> 5.32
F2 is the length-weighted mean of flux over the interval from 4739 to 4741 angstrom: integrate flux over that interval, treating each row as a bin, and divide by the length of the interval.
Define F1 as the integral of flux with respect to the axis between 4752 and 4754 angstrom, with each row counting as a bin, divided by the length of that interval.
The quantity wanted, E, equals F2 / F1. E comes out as 1.01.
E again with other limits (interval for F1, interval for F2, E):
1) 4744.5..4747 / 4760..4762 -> 0.90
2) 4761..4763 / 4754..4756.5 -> 0.93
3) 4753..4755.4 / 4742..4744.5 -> 1.08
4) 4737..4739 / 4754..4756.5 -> 1.05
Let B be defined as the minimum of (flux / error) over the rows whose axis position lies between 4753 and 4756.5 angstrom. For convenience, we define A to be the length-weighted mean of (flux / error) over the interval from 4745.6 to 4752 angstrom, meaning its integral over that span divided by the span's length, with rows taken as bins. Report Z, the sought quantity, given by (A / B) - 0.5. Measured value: 0.696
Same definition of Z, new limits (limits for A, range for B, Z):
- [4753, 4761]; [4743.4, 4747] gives 0.471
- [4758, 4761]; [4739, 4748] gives 0.625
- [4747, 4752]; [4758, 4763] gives 0.623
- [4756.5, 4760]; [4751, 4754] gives 0.616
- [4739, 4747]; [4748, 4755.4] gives 0.636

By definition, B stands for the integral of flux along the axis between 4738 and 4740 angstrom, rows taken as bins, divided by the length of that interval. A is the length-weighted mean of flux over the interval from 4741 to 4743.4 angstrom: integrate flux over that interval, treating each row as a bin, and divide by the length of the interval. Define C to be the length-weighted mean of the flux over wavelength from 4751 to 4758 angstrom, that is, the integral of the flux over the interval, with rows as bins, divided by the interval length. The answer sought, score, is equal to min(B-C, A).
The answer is -5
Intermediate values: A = 70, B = 65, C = 70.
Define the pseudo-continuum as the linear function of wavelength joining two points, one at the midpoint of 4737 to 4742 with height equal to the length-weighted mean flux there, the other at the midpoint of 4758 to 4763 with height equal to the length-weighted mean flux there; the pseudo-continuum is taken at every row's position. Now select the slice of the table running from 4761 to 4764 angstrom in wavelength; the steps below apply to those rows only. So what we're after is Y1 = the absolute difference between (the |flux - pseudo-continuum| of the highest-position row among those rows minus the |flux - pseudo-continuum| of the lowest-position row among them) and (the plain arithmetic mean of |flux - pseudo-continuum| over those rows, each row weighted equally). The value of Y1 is 7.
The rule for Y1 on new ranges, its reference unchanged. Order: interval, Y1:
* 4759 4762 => 2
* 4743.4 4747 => 2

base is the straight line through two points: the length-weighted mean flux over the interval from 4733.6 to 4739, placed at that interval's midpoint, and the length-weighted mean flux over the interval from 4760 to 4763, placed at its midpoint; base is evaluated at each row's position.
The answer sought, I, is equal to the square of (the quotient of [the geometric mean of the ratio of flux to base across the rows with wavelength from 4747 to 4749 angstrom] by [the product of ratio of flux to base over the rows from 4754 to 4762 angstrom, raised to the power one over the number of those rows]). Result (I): 1.32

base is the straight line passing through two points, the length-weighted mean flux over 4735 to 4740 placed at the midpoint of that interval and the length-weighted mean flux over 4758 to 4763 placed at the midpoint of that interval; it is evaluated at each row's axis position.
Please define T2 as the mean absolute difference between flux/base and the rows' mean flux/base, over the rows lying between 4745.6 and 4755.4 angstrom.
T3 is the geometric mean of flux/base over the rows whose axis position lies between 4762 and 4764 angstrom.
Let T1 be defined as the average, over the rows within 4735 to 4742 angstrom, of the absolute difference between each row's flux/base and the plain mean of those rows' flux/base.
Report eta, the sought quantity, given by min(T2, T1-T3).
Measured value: -0.99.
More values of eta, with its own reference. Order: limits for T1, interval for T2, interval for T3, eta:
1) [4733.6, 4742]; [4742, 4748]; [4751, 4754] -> -0.94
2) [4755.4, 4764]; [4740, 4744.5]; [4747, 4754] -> -1.01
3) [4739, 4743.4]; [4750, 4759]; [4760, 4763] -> -0.96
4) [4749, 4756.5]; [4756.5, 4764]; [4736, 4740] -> -0.92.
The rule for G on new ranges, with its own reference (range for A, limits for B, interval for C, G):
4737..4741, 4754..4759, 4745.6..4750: 0.15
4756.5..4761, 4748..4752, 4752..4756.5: -0.08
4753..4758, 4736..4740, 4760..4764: 0.04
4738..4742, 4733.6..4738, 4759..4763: -0.04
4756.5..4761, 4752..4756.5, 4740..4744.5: 0.08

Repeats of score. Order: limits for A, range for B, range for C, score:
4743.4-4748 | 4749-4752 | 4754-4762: 8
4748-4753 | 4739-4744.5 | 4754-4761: 2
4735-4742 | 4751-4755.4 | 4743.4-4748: -5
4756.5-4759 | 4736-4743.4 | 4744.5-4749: -7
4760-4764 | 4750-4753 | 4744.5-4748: -1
